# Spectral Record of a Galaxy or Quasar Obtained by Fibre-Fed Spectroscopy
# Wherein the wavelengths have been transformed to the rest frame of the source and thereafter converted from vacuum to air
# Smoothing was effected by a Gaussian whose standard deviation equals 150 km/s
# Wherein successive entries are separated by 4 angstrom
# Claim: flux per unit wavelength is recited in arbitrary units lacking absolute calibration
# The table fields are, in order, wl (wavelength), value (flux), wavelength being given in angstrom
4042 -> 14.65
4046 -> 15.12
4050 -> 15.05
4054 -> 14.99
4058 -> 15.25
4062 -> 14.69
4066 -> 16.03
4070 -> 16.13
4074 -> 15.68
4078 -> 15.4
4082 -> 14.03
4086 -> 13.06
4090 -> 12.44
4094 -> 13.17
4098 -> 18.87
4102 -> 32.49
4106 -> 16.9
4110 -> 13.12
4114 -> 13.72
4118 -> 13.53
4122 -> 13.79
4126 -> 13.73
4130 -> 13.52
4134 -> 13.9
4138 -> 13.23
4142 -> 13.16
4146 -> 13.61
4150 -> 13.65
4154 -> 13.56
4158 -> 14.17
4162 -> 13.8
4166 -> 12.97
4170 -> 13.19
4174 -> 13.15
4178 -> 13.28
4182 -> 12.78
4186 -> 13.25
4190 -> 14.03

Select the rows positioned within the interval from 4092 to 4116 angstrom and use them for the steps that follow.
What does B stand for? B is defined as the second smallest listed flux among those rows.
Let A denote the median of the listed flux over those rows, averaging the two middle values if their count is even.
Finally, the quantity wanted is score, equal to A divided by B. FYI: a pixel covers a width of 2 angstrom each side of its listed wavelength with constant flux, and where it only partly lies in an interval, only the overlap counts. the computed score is 1.16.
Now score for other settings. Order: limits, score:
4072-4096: 1.04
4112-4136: 1.01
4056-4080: 1.02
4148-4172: 1.03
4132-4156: 1.03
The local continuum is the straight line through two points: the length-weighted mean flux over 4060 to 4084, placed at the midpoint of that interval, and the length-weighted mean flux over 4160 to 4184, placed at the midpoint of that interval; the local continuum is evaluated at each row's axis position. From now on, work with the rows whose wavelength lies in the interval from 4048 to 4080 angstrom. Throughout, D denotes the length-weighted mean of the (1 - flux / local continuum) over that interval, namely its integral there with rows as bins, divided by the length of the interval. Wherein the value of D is 0.006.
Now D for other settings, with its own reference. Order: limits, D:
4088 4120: -0.145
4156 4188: -0.010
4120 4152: 0.028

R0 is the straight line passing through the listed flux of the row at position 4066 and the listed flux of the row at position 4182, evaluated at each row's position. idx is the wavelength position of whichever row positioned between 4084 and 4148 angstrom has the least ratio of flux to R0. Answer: 4090 angstrom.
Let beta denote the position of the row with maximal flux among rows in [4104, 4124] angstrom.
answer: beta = 4106 angstrom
